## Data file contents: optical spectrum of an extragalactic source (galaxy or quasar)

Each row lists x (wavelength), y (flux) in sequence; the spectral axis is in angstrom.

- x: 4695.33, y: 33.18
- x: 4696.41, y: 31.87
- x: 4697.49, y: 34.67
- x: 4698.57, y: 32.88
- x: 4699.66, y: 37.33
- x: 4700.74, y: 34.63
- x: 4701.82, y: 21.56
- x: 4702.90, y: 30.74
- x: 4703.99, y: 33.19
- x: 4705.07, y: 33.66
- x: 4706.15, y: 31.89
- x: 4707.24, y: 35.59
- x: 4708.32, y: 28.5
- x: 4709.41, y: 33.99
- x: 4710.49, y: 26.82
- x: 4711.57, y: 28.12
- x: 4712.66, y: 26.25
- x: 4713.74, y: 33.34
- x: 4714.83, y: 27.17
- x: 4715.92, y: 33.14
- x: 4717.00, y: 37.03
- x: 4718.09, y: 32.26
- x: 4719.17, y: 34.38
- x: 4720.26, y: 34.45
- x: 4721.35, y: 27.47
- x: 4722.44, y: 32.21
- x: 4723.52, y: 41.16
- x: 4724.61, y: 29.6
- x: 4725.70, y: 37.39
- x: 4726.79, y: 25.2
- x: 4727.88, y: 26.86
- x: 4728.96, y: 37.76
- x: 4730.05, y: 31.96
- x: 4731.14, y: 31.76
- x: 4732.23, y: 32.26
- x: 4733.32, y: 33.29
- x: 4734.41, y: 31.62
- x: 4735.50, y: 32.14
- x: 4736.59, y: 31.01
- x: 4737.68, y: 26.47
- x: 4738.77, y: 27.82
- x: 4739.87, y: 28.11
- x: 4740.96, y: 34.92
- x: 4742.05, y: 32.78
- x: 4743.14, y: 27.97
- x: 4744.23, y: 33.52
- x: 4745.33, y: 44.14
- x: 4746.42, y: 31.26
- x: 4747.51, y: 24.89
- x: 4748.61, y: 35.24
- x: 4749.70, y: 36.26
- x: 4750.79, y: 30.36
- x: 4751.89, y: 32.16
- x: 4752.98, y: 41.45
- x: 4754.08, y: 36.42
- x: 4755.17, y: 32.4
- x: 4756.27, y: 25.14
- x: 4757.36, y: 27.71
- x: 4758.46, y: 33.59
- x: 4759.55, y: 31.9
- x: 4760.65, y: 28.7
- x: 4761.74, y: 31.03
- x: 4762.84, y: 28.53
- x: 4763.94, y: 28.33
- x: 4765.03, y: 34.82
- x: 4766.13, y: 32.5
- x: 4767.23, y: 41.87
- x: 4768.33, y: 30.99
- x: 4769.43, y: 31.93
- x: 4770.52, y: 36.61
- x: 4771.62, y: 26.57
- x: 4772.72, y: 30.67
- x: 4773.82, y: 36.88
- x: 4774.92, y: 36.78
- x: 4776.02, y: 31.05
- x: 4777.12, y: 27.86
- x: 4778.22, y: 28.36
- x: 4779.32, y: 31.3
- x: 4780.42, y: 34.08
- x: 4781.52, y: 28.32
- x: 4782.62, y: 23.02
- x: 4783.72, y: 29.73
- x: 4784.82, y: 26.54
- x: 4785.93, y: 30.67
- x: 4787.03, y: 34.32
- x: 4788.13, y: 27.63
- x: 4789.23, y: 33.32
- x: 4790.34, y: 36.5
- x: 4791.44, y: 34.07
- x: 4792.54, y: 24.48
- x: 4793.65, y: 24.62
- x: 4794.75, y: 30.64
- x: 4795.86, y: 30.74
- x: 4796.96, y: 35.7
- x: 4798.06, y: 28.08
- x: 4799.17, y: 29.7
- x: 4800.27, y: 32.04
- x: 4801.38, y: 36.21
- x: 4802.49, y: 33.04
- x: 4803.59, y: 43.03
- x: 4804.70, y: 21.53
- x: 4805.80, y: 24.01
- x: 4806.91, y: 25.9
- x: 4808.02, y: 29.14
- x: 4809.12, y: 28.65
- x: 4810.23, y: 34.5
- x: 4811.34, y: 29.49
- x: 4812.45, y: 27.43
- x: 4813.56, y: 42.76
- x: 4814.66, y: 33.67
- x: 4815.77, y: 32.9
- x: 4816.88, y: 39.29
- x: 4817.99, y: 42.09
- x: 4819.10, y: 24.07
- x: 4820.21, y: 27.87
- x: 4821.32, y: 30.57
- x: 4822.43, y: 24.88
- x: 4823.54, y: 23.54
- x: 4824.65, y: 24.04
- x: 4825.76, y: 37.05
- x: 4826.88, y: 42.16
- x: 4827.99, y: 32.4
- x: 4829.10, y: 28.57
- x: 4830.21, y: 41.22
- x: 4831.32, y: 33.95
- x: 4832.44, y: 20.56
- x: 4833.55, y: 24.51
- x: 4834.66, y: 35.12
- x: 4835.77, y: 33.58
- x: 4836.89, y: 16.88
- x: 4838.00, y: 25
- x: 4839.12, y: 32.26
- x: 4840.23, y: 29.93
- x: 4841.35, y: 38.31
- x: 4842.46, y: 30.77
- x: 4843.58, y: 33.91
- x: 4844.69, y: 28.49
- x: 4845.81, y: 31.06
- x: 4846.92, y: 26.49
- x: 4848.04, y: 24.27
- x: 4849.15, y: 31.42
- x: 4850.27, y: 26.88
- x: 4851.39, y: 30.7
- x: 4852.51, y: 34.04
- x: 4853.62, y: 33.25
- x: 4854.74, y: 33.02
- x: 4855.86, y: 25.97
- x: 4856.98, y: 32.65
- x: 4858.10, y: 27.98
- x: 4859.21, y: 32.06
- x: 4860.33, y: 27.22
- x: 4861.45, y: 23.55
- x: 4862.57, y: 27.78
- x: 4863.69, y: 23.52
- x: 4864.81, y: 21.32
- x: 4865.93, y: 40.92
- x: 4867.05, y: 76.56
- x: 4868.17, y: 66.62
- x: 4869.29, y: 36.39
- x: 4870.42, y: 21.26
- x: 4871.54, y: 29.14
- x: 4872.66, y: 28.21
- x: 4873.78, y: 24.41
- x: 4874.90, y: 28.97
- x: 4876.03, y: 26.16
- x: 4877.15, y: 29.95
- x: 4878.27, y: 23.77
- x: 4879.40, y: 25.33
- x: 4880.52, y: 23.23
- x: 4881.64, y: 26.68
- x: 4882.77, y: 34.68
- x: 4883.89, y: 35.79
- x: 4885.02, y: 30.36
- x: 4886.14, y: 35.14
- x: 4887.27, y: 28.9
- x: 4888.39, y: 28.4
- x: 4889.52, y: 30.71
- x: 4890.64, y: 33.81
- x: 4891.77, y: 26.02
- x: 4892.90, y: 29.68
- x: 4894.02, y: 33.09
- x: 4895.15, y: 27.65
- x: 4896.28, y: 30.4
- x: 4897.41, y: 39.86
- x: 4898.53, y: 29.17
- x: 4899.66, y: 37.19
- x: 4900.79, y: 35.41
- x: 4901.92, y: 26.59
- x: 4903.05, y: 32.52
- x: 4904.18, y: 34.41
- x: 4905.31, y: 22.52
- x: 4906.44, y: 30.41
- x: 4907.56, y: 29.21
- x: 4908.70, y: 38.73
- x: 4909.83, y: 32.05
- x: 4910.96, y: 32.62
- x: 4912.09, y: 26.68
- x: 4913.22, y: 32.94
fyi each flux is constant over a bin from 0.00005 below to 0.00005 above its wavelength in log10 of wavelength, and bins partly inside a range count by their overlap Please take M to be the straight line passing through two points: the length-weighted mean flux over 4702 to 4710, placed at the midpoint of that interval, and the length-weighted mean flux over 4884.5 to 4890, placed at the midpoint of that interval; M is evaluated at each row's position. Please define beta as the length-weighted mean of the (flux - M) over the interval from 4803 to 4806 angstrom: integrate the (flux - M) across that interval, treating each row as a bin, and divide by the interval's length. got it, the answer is -1.1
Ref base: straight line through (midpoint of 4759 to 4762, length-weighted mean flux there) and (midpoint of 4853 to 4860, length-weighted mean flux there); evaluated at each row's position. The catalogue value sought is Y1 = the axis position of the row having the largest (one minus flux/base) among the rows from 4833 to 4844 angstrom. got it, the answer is 4836.89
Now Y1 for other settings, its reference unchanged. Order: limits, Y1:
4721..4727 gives 4726.79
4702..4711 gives 4710.49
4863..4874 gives 4870.42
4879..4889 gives 4880.52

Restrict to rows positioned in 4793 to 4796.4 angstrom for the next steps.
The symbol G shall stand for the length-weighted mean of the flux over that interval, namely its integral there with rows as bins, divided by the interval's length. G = 28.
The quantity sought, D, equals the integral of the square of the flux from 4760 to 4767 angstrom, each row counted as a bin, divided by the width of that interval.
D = 983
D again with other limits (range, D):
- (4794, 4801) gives 974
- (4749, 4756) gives 1204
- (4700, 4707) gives 1001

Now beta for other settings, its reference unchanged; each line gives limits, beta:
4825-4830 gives 3.9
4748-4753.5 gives 3.3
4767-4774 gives 1.6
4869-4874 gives -3.2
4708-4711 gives -2.1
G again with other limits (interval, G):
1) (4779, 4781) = 33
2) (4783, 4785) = 28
